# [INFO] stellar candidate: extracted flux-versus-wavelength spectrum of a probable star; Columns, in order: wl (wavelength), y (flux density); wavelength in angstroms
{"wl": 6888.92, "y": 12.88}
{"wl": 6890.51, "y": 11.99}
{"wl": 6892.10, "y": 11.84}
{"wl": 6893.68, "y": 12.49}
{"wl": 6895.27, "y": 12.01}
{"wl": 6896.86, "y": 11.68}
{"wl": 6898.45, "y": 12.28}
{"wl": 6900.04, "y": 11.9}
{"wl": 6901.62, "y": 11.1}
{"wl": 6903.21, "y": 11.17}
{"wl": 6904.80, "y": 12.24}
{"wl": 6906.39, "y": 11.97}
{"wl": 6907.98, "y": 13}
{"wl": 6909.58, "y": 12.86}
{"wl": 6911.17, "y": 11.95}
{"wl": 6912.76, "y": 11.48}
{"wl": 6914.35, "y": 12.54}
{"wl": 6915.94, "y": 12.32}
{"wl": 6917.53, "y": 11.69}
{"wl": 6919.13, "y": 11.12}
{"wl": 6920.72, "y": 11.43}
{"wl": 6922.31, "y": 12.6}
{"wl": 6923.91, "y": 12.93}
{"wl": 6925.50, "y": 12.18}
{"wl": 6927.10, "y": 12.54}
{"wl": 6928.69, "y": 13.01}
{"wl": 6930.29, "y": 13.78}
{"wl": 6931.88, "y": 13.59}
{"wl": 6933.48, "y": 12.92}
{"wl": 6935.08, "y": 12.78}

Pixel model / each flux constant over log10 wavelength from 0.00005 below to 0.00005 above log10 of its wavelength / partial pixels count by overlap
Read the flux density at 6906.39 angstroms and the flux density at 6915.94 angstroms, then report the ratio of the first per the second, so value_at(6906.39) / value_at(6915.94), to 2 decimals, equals 0.97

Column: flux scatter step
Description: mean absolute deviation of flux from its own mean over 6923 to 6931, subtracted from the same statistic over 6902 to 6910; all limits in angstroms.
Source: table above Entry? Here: 0.12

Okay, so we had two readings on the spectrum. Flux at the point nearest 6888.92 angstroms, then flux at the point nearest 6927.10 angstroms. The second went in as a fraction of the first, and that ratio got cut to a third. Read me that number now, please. 0.325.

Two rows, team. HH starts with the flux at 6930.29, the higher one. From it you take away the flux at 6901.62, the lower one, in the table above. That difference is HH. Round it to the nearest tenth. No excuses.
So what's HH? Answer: 2.7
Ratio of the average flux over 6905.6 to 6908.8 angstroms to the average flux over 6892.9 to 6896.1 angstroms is 1.02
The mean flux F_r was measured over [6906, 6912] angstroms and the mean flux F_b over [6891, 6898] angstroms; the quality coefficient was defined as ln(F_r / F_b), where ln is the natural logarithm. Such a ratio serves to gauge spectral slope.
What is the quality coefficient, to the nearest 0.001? 0.036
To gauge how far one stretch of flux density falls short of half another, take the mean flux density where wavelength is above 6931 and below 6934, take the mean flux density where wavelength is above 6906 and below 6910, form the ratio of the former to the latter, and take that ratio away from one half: -0.55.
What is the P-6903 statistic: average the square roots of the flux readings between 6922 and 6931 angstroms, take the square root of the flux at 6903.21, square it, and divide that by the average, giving 3.12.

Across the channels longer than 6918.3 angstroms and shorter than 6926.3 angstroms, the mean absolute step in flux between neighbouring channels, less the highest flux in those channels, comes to -12.3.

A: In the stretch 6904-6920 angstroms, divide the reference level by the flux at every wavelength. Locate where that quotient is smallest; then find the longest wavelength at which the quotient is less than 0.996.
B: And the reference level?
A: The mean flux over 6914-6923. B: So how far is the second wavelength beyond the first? 8.0 angstroms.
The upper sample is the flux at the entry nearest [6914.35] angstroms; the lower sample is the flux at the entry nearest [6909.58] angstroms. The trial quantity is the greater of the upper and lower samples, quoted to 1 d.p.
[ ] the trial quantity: 12.9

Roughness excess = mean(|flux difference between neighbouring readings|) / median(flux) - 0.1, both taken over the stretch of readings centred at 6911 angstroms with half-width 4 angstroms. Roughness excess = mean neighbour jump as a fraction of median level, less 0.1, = -0.049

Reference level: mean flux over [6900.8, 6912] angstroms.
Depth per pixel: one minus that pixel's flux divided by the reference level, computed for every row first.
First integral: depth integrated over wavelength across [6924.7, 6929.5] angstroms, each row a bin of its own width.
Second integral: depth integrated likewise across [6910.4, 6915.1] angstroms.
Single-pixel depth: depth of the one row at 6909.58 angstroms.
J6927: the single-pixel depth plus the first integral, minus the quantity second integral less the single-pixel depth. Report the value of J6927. -0.4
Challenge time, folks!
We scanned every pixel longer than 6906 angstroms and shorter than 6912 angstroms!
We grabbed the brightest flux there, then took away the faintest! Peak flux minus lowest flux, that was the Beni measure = 1.05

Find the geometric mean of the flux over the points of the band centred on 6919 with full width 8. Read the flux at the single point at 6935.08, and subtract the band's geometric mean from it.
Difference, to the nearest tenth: 1.0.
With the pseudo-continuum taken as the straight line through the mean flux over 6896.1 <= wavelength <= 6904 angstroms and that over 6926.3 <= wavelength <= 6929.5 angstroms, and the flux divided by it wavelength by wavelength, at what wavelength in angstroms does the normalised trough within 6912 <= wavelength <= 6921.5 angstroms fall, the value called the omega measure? 6919.13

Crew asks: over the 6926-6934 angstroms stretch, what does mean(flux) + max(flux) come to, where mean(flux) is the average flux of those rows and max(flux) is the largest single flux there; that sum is 26.9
